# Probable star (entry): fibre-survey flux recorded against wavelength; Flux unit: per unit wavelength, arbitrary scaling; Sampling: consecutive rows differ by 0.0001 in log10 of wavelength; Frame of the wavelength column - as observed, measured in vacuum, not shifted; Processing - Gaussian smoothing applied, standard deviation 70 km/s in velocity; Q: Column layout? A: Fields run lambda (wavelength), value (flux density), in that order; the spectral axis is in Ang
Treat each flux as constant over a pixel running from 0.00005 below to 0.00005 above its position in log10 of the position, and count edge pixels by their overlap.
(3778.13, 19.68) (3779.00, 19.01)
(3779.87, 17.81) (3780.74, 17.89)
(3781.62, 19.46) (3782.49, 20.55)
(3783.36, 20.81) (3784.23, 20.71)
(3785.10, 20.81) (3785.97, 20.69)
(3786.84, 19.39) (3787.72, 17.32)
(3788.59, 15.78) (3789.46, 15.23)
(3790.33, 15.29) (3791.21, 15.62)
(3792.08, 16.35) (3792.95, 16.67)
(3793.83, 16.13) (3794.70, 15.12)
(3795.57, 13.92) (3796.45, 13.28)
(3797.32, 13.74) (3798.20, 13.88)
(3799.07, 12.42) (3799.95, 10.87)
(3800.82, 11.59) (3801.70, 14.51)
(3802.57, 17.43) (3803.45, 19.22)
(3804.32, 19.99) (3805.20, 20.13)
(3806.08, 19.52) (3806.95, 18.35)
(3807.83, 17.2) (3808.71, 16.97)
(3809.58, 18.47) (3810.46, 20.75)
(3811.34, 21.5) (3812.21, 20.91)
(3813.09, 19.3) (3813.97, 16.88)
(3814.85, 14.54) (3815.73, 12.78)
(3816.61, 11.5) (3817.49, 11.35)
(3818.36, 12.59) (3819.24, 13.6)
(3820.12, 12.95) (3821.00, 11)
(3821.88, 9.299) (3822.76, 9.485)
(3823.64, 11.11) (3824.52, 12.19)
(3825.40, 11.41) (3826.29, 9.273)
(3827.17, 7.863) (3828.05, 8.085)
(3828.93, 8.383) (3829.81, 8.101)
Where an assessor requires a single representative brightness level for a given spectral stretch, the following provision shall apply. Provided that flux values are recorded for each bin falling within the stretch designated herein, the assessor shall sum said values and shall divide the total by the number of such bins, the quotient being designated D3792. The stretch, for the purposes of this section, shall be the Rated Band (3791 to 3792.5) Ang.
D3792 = 16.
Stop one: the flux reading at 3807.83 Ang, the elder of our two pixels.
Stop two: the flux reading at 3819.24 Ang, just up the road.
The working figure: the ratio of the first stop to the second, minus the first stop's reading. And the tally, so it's -15.9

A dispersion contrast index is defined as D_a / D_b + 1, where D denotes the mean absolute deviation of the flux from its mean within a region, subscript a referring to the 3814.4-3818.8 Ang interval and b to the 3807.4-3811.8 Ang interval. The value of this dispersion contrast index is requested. 1.5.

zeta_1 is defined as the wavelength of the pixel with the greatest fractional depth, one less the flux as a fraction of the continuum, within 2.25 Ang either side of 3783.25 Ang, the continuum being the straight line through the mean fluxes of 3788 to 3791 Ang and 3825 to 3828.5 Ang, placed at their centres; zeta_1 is 3781.62 Ang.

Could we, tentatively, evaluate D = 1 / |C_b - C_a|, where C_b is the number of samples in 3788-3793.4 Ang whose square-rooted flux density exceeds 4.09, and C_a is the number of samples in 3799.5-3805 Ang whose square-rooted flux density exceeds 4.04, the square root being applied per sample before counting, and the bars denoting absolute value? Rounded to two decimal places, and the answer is 0.33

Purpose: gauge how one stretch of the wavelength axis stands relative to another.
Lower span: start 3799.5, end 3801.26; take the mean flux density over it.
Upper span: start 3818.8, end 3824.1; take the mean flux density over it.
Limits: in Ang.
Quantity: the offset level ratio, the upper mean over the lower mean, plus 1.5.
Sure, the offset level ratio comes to 2.50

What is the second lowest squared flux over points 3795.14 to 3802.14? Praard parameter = 134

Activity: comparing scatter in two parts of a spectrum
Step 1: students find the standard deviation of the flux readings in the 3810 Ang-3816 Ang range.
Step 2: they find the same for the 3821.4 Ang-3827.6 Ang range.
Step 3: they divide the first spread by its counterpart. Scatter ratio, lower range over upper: 2.3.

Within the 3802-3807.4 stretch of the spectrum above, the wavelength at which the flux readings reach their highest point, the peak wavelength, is 3805.20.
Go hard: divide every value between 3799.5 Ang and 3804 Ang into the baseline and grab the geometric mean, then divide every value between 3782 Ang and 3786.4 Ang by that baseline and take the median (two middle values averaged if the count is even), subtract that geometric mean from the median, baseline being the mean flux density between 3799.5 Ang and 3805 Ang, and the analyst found 0.2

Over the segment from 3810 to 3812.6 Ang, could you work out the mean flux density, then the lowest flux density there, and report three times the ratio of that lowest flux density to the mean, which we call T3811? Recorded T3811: 2.96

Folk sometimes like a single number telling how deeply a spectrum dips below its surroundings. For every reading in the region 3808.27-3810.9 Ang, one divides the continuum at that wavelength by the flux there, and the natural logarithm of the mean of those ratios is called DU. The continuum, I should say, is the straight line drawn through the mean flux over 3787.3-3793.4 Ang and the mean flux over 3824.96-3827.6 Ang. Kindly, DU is -0.4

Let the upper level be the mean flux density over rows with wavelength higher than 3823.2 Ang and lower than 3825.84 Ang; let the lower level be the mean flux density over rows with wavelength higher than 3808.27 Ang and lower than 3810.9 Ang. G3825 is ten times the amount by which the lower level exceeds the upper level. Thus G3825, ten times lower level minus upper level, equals 72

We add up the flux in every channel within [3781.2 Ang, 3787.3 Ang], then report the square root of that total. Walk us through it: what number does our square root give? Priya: 12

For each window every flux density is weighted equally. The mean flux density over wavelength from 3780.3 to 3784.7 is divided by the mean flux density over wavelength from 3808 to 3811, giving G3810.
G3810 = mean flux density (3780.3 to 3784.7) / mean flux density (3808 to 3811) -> 1.06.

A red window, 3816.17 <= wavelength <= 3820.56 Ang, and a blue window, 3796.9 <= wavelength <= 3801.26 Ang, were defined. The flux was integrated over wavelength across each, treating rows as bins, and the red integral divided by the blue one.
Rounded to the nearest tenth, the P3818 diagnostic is 1.0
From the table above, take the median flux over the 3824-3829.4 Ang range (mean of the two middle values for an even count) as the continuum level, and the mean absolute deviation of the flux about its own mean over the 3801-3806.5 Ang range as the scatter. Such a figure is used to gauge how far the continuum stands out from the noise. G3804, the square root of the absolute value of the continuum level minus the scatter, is 2.7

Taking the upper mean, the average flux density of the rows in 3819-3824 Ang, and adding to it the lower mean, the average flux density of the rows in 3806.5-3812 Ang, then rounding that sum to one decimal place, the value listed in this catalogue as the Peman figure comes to 30.1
